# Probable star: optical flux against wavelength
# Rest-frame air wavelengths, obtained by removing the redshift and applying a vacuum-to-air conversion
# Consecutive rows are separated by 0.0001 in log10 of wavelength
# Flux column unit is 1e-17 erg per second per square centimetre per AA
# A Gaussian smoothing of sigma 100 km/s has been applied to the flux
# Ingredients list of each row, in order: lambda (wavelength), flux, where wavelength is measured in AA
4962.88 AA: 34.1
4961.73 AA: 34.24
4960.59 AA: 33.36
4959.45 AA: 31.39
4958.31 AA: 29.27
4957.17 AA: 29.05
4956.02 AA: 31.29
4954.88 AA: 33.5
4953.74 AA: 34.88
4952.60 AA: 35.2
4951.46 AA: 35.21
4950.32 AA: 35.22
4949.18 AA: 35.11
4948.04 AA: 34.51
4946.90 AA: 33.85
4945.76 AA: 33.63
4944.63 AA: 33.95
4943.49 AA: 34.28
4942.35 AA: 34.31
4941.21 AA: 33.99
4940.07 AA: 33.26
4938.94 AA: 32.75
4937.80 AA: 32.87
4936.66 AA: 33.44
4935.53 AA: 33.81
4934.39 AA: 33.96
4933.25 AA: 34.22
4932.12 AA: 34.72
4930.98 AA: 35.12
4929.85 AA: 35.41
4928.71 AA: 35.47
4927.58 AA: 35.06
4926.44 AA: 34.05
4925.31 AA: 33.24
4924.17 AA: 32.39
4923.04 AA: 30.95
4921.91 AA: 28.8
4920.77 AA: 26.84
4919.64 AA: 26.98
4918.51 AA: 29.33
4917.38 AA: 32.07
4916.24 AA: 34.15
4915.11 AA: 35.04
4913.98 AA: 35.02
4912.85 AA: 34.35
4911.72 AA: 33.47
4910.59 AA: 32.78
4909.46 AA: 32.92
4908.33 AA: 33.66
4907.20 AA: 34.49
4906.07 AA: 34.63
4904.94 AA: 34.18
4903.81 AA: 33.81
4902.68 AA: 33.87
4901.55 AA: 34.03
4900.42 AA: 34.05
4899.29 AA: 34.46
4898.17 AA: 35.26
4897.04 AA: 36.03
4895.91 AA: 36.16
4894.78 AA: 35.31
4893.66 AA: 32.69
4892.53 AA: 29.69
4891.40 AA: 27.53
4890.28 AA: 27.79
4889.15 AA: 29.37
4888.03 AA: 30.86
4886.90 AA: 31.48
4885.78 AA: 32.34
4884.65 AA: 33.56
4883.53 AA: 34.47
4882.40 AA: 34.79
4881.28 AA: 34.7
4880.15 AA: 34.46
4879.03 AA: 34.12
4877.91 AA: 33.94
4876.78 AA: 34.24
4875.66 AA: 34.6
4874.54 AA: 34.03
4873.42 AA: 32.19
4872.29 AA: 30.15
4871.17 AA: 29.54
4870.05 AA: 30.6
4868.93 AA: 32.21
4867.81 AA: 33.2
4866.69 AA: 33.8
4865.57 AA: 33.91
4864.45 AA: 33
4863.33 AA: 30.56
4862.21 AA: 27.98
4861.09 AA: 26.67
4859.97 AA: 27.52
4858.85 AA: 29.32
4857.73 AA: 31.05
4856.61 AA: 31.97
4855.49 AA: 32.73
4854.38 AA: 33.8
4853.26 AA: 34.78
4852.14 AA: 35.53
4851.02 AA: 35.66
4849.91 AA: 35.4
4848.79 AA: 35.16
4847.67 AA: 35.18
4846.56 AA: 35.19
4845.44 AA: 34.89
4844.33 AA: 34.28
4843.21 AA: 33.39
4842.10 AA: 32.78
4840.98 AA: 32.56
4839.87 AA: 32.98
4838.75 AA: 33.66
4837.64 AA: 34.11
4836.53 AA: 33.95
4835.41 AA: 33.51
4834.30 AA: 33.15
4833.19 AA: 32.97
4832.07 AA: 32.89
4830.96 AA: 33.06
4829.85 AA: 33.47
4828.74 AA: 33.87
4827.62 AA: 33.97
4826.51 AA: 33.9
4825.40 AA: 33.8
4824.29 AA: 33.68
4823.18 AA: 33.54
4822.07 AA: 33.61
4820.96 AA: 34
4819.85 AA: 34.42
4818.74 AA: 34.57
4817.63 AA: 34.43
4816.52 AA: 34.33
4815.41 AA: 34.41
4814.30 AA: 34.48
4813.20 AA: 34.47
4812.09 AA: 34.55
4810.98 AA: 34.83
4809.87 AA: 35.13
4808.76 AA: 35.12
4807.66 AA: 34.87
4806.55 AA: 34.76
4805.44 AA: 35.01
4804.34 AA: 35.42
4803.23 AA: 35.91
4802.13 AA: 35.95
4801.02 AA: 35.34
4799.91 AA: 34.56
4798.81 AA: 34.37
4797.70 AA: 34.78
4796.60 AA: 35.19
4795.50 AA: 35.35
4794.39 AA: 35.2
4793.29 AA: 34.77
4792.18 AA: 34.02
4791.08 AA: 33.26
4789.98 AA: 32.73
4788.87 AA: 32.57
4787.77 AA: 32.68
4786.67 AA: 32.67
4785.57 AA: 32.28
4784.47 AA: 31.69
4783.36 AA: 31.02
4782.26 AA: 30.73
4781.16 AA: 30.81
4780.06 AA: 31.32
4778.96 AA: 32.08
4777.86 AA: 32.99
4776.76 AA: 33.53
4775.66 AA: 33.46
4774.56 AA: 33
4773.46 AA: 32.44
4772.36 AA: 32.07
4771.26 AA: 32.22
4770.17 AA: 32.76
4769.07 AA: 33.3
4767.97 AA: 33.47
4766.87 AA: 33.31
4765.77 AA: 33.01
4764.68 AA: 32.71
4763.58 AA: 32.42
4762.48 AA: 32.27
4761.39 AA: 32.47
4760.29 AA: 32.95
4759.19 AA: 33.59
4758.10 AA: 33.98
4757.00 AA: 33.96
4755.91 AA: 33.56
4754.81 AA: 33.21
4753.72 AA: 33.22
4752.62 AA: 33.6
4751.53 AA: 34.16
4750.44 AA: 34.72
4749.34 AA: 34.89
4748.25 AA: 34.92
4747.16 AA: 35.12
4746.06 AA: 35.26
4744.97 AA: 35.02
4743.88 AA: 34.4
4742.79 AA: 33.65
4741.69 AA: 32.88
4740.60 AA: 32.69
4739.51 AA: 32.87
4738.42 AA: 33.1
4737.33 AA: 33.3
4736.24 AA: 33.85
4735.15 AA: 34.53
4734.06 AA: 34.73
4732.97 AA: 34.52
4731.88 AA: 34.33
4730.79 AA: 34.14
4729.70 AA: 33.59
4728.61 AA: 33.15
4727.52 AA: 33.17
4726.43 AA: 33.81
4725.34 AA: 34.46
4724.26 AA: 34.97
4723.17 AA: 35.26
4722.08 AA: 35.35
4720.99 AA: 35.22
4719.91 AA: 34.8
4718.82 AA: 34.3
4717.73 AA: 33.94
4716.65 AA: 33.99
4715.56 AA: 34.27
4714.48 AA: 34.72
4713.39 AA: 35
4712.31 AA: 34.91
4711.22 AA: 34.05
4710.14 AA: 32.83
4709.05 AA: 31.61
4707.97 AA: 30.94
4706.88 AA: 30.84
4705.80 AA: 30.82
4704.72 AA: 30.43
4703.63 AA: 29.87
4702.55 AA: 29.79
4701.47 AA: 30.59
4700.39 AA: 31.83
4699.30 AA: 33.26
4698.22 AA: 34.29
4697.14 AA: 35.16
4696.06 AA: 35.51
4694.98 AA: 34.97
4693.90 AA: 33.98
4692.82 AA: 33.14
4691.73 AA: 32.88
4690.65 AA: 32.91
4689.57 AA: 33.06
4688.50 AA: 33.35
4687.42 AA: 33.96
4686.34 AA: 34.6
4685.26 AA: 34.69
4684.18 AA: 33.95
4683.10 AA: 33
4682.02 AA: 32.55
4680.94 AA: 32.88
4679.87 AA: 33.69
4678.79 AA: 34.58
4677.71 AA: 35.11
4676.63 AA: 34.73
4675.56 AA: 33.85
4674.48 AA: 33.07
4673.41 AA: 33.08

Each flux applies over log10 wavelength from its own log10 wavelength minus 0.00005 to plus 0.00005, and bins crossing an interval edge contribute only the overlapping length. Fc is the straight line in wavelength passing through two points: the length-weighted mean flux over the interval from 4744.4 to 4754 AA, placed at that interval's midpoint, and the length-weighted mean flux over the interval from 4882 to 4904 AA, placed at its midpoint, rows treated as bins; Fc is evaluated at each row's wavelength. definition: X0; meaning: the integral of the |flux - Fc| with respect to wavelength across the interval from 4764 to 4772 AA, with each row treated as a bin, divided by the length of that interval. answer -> 1.42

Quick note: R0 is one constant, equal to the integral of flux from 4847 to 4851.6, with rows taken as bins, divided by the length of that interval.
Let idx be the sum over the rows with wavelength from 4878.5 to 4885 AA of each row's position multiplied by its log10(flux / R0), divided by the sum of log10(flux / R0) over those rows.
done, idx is 4882.1 AA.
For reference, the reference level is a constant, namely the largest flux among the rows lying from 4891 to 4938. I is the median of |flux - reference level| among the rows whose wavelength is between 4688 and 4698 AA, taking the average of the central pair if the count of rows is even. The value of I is 2.81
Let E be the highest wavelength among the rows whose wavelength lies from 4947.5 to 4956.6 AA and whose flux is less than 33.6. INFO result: 4956.02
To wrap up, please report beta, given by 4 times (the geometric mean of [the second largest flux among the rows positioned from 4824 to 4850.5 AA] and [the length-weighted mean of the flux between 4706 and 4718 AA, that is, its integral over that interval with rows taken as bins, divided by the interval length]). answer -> 137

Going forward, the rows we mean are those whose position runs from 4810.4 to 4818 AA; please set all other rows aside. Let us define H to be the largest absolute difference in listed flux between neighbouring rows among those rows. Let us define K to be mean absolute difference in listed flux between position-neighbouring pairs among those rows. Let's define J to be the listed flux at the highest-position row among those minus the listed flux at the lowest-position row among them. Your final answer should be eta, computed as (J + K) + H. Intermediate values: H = 0.3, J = -0.4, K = 0.1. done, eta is 0.0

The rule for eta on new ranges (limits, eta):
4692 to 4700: 1.9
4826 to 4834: -0.3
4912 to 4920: -3.2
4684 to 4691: 0.1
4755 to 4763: -0.3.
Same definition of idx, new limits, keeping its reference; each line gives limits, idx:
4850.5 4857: 4855.8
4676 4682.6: 4680.5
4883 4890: 4887.3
